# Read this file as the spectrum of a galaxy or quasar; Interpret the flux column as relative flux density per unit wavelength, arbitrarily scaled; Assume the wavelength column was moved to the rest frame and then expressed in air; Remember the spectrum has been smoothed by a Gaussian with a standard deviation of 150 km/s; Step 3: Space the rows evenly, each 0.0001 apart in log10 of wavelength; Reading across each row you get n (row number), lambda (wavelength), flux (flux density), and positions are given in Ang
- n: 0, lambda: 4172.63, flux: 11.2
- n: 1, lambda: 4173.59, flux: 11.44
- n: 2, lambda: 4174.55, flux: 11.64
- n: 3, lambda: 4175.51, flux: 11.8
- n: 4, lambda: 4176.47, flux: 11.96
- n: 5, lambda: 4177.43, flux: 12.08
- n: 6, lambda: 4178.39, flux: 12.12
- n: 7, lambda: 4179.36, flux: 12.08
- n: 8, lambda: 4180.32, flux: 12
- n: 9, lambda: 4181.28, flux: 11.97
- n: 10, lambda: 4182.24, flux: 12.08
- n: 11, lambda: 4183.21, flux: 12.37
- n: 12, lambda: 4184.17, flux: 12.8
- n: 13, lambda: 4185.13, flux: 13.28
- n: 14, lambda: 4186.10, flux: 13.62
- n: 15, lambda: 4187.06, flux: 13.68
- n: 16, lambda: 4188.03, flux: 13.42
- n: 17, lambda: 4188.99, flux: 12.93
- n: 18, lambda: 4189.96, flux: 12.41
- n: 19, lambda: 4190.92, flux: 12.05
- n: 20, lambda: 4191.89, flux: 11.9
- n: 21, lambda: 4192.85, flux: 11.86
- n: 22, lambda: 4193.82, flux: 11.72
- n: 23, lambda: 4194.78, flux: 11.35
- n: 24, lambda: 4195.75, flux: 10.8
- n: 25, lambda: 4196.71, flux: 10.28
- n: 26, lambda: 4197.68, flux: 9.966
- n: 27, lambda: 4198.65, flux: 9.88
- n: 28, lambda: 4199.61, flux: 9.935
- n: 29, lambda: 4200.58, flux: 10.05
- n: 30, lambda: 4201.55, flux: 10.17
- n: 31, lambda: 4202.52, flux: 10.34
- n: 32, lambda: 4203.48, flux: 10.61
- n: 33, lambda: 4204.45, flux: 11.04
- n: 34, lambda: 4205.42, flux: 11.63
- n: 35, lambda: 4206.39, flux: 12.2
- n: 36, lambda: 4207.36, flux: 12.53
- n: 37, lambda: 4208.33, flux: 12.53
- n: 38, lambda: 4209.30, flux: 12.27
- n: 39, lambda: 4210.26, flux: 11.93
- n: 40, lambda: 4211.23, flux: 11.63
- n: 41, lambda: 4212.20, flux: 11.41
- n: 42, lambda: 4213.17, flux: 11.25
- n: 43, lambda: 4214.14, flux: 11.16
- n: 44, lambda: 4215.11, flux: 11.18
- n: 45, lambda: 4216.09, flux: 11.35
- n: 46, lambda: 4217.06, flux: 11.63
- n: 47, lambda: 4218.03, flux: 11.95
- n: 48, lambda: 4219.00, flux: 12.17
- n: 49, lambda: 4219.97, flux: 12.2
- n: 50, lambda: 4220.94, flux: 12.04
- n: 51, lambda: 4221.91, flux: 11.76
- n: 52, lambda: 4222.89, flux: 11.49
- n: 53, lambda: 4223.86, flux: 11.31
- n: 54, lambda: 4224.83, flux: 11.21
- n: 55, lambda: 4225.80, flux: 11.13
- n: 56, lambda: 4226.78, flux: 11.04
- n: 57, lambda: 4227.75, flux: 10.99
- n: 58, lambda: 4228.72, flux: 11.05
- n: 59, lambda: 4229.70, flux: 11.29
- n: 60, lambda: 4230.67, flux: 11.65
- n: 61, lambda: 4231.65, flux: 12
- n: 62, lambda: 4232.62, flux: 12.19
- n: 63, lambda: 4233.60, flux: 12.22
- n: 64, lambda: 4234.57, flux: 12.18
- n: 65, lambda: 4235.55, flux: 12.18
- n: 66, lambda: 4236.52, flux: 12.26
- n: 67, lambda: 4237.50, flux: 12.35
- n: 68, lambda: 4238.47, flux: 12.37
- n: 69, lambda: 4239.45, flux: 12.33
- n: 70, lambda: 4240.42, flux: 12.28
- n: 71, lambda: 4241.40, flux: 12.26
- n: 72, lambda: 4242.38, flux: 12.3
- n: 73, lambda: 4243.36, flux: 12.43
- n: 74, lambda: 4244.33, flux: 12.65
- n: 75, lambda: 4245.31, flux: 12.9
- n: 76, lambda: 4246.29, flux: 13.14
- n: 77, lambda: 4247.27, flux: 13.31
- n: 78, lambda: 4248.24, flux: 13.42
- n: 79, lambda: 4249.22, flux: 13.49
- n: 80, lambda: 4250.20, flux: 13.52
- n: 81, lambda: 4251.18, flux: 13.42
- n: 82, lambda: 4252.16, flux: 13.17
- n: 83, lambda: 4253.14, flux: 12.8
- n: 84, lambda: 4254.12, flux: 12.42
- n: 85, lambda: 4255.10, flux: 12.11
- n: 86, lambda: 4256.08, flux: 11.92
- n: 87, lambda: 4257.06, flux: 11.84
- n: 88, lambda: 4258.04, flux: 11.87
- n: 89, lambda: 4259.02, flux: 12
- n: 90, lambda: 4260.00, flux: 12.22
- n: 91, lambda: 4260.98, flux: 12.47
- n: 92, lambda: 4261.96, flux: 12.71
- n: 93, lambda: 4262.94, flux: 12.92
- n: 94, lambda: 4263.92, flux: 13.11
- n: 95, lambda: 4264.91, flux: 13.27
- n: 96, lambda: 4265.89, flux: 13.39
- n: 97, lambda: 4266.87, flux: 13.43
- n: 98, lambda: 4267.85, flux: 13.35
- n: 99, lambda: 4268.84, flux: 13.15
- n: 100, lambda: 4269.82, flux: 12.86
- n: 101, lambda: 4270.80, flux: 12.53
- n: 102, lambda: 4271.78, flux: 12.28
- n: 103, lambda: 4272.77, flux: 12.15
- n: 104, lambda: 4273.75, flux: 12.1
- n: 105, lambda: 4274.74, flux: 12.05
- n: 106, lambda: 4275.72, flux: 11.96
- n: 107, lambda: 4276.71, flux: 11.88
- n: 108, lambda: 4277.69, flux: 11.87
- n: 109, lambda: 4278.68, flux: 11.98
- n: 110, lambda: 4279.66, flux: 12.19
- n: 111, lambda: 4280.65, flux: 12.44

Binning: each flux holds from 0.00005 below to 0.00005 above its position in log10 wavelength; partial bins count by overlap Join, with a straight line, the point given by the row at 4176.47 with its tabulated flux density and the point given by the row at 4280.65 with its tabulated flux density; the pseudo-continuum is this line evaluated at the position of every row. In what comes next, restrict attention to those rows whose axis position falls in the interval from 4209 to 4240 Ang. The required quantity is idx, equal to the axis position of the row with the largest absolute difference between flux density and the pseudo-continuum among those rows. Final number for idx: 4227.75 Ang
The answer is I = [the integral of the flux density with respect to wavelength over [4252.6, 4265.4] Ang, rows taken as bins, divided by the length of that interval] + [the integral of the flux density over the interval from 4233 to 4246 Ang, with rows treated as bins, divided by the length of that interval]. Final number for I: 24.8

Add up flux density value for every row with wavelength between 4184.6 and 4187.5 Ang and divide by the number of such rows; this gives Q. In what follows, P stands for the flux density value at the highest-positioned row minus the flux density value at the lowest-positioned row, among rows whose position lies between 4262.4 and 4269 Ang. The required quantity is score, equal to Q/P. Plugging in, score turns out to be 59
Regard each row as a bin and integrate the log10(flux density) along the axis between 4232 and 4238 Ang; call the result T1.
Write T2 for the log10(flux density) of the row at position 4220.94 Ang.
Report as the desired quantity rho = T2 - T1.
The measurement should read -5.4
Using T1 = 6.5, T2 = 1.08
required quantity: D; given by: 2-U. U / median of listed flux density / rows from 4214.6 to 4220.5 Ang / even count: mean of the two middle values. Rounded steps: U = 11.8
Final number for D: -9.8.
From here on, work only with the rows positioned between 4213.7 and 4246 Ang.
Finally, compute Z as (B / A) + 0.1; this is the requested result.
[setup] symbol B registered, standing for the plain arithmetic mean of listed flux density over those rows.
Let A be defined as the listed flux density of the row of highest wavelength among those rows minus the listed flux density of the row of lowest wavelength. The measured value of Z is 7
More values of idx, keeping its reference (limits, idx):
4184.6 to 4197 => 4196.71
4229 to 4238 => 4229.70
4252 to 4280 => 4266.87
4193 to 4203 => 4198.65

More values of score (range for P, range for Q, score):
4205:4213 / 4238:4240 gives -56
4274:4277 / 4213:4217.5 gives -67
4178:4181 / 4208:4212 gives -101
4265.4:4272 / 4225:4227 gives -10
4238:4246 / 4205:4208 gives 23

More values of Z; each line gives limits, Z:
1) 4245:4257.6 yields -12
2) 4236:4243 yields 308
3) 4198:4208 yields 4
